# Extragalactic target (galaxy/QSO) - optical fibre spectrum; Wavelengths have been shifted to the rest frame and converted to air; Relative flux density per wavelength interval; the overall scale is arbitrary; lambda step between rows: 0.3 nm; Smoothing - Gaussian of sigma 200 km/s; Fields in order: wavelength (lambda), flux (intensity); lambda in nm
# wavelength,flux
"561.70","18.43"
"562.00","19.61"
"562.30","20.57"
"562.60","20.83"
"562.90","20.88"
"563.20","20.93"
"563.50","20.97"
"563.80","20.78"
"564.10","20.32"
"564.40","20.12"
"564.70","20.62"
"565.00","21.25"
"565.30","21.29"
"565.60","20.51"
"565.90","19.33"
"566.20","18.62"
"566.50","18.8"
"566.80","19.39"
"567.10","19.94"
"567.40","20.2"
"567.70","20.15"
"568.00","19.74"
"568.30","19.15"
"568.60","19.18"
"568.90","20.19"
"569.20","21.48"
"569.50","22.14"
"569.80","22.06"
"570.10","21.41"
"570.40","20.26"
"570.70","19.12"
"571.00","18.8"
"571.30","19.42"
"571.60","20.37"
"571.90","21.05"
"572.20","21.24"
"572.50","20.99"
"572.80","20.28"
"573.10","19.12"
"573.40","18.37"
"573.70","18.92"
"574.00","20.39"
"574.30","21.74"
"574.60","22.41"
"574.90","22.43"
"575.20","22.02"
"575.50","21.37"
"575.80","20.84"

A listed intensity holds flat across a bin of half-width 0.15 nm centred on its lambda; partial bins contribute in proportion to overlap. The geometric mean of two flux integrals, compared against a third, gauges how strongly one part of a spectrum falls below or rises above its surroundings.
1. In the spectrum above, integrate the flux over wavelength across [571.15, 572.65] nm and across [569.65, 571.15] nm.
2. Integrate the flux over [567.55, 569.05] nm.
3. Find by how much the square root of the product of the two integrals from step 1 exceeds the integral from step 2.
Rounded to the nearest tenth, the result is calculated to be 1.2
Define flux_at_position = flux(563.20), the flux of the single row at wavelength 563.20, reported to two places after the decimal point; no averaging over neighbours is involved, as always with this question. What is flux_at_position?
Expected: 20.93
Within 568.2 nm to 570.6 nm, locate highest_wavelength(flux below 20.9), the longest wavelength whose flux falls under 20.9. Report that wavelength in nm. 570.40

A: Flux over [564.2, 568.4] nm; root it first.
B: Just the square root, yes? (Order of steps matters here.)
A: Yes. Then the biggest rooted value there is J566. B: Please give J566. 4.61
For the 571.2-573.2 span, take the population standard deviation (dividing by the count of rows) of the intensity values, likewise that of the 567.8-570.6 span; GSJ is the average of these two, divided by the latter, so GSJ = 0.84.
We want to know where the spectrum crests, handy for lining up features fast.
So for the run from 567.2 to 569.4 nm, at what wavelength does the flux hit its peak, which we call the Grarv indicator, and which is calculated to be 569.20 nm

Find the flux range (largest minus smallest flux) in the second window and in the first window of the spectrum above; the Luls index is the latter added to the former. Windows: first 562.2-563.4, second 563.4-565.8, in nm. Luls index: 1.5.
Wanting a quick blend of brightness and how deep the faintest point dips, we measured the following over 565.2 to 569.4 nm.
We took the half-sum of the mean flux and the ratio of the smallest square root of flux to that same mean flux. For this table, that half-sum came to 10.04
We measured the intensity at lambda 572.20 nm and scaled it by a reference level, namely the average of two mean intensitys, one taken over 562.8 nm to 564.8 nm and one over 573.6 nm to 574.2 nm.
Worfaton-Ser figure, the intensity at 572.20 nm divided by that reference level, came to 1.05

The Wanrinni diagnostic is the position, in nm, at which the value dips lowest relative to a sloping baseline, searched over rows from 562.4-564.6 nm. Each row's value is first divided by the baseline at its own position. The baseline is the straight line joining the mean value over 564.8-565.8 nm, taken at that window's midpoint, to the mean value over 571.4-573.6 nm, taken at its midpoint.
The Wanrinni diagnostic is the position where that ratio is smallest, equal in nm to 564.40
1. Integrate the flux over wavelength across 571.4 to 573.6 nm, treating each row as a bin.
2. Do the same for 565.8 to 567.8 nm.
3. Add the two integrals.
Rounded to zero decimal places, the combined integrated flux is 83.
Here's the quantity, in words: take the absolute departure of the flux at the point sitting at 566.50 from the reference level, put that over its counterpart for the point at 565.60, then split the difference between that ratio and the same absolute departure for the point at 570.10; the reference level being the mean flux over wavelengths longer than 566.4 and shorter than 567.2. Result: 1.27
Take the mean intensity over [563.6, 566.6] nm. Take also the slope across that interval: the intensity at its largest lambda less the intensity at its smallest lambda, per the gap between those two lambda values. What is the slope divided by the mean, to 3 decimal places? -0.036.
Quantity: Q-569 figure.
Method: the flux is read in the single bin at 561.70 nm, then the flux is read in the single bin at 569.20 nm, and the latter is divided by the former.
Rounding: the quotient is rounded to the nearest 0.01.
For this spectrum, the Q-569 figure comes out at 1.17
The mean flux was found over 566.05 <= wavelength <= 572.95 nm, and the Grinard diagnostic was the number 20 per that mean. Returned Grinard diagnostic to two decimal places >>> 0.99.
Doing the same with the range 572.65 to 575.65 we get 0.97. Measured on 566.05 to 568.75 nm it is 1.03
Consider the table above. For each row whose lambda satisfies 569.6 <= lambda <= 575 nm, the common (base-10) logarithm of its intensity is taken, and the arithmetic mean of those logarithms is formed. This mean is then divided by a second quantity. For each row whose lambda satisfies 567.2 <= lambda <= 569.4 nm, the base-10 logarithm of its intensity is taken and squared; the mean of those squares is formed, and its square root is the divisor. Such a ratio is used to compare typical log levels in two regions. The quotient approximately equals 1.007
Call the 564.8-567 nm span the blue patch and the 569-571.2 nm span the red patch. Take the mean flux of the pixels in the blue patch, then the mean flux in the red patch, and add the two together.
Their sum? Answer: 40.6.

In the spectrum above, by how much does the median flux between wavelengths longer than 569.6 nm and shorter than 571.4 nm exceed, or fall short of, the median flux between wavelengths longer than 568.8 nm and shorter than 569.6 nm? -1.6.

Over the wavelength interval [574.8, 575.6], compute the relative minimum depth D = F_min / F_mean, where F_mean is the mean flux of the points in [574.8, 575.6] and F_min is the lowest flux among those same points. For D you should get 0.974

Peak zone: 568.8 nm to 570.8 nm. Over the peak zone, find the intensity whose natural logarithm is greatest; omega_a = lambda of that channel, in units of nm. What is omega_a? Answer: 569.50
